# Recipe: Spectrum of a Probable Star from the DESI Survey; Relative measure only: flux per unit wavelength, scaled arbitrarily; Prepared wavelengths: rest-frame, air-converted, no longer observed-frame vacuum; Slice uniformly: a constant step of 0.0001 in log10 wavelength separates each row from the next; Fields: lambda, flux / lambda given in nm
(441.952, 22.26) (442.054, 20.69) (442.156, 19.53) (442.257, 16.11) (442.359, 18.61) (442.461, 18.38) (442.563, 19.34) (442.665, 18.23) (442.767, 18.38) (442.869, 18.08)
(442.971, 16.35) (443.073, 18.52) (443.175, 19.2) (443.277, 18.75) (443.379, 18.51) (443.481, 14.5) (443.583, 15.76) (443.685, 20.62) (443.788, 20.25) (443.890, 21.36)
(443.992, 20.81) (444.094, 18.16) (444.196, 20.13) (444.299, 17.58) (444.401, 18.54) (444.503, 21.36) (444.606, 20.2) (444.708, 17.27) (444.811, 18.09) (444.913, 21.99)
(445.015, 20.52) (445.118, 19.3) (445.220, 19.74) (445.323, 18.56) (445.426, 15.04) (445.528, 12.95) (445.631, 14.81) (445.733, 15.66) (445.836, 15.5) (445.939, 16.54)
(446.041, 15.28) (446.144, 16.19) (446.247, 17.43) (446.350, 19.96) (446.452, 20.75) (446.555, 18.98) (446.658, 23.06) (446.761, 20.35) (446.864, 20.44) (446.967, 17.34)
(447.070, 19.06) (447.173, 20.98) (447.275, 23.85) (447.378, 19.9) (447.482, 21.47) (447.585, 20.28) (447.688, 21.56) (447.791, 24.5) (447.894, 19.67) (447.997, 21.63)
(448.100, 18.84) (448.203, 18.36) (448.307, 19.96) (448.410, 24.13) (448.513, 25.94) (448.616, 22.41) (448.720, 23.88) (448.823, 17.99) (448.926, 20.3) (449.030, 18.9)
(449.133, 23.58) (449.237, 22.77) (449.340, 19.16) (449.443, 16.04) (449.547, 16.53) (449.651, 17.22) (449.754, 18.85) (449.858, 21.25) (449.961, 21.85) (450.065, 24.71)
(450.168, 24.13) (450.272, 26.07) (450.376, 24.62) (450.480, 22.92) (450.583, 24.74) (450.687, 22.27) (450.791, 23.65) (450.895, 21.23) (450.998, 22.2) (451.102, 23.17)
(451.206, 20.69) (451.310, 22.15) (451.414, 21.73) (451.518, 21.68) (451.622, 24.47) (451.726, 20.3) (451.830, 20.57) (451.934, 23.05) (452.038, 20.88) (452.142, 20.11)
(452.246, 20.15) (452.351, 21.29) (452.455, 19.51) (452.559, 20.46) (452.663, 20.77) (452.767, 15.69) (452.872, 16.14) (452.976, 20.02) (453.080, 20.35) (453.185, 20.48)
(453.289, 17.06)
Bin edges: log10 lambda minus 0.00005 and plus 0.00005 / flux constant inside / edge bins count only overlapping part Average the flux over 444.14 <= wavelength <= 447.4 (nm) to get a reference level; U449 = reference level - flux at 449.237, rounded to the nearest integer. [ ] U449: -4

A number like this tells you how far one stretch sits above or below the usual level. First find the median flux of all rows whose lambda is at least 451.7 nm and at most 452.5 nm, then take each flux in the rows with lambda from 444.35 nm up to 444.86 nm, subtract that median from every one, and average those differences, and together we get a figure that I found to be -1.3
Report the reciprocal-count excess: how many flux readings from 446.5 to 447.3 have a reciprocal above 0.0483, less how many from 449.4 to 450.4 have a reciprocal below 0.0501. -1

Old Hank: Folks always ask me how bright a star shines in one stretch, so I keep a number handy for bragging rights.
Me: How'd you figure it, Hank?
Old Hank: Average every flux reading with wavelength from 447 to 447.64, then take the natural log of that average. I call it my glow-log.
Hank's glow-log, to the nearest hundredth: 3.04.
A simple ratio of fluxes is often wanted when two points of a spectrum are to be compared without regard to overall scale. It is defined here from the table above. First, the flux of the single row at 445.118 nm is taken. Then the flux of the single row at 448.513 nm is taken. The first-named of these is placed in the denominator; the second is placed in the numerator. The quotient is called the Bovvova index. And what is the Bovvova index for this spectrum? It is 1.3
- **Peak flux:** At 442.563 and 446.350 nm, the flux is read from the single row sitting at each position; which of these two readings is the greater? 20.0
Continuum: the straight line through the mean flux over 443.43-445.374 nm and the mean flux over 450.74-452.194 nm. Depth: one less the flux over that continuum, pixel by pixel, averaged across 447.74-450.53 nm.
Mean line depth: -0.02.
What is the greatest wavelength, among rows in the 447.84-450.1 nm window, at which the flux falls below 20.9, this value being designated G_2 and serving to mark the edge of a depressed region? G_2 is 449.754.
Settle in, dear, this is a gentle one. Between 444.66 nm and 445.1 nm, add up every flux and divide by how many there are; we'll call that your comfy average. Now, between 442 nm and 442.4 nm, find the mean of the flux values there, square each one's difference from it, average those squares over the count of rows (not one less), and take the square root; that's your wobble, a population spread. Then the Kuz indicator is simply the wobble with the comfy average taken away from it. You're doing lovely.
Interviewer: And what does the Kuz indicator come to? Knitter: -17.8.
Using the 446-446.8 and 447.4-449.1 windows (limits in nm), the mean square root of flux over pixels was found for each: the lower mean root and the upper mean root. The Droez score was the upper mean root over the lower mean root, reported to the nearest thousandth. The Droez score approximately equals 1.058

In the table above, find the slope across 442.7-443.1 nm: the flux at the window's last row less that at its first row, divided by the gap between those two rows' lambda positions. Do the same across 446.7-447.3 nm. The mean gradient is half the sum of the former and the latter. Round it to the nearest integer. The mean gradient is 4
